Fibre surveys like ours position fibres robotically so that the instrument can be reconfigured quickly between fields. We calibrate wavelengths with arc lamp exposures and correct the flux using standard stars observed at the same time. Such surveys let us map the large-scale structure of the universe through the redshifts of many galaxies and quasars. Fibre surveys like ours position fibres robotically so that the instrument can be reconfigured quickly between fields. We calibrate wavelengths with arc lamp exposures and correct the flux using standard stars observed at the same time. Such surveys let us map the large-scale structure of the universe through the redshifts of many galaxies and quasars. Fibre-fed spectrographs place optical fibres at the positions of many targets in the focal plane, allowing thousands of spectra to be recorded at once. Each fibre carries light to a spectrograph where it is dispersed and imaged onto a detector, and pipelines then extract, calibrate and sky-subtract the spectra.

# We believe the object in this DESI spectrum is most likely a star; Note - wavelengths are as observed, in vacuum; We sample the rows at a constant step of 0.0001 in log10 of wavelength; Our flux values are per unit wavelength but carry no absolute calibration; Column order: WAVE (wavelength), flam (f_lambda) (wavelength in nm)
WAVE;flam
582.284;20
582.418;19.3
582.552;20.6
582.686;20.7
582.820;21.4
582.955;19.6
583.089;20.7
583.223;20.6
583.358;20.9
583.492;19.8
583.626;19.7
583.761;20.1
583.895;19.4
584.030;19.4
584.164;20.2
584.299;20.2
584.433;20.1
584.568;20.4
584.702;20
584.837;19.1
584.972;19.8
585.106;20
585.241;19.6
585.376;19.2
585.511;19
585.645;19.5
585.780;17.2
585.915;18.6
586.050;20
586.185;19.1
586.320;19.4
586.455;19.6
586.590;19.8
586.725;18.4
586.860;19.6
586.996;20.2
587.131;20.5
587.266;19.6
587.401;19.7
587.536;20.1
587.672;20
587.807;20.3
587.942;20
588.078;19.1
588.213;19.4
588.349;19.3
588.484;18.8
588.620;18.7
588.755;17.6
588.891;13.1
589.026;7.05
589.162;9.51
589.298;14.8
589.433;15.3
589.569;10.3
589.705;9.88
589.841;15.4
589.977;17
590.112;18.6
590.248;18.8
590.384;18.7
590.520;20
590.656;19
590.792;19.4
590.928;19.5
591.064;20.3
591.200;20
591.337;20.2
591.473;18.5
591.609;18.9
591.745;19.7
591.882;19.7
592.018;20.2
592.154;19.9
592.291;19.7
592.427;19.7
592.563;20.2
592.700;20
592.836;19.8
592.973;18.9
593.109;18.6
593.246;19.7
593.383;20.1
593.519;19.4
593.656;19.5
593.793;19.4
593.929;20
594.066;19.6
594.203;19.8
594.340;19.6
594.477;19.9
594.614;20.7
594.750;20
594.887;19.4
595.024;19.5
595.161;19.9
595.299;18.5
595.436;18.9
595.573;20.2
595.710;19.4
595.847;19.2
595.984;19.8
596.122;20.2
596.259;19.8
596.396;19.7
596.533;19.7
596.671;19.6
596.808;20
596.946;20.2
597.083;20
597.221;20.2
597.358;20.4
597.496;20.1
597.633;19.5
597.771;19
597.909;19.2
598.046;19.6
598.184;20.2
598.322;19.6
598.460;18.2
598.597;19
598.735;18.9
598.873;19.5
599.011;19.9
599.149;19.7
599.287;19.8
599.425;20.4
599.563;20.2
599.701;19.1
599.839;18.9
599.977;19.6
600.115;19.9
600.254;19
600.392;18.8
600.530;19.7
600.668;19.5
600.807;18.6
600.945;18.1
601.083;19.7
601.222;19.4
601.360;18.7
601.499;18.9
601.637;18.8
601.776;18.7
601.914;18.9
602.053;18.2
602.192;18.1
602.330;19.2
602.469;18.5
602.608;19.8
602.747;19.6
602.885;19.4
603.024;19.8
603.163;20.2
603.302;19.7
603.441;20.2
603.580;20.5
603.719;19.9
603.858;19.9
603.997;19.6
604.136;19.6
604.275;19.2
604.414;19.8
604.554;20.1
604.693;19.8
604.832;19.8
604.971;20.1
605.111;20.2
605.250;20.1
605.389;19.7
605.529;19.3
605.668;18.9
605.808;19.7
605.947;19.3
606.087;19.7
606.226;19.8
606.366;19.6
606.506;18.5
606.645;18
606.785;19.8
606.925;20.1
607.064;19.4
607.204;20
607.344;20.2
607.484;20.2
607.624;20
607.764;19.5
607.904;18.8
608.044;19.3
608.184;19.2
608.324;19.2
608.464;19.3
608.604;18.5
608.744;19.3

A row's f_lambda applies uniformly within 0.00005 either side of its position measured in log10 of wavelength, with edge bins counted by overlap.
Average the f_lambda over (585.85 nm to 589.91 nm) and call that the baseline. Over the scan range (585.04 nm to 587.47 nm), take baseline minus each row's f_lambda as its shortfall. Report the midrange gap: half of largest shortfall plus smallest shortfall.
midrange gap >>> -1.4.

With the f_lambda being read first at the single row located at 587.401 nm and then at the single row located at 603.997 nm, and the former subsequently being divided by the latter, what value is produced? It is 1.01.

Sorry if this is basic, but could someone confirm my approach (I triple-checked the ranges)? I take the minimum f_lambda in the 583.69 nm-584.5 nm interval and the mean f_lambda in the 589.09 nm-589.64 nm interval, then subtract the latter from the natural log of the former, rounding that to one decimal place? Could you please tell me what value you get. -9.5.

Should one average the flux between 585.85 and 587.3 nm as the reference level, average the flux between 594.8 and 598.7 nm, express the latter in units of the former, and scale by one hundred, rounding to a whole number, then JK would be 100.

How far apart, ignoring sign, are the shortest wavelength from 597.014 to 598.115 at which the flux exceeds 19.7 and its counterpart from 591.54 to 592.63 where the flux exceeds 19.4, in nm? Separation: 5.34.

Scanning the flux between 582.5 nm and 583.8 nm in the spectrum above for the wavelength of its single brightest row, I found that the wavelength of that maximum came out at 582.820 nm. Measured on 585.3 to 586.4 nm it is 586.050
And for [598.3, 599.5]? 599.425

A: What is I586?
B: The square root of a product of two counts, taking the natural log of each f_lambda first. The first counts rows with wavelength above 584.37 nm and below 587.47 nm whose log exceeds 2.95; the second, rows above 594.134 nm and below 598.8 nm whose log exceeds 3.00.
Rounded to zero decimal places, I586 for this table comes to 12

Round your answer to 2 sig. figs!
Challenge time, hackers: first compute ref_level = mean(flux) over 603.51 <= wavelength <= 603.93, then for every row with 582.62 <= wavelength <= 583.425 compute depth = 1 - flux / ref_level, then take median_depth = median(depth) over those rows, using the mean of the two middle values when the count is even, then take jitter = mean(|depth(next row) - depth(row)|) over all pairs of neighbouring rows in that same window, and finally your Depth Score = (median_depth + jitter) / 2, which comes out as 0.0050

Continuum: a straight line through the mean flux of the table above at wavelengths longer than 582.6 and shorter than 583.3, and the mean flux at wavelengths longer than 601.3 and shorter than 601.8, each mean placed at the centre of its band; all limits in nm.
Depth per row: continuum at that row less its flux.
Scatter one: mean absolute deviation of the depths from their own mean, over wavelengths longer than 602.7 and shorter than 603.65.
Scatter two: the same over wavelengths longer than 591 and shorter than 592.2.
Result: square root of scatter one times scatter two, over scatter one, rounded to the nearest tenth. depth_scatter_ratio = 1.1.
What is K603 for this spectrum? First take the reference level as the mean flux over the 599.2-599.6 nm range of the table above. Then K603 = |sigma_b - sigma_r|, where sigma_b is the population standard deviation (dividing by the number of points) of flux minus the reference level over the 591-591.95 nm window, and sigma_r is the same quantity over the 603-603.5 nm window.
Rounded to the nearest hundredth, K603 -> 0.40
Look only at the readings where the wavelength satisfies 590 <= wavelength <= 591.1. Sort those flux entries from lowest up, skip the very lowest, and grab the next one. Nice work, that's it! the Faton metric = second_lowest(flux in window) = 18.7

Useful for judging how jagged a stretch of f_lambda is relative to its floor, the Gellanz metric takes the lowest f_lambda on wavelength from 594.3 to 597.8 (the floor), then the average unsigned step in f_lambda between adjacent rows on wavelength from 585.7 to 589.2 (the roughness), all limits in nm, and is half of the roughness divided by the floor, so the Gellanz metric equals 0.0281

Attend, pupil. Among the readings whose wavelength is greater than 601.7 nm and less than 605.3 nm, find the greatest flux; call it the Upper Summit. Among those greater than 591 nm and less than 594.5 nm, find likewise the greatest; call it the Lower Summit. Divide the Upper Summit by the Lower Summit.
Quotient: 1.01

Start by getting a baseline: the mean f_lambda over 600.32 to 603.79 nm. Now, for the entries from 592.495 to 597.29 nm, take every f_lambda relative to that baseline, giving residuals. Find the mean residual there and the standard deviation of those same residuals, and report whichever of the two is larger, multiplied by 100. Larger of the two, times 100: 47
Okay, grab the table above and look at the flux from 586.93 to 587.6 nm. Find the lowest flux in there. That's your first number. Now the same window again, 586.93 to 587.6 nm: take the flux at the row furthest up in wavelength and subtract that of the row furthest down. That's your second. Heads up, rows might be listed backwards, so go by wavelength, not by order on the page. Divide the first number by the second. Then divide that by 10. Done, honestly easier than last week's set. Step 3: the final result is -20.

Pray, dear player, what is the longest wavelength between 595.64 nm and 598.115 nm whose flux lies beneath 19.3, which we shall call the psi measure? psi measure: 597.909 nm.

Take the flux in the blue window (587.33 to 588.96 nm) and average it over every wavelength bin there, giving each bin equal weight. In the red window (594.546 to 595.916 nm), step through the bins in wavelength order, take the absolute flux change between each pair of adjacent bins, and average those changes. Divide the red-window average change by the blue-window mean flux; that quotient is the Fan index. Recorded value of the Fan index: 0.035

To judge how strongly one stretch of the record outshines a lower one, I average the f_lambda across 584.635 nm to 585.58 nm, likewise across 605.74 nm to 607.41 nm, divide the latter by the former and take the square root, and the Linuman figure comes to 1.00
